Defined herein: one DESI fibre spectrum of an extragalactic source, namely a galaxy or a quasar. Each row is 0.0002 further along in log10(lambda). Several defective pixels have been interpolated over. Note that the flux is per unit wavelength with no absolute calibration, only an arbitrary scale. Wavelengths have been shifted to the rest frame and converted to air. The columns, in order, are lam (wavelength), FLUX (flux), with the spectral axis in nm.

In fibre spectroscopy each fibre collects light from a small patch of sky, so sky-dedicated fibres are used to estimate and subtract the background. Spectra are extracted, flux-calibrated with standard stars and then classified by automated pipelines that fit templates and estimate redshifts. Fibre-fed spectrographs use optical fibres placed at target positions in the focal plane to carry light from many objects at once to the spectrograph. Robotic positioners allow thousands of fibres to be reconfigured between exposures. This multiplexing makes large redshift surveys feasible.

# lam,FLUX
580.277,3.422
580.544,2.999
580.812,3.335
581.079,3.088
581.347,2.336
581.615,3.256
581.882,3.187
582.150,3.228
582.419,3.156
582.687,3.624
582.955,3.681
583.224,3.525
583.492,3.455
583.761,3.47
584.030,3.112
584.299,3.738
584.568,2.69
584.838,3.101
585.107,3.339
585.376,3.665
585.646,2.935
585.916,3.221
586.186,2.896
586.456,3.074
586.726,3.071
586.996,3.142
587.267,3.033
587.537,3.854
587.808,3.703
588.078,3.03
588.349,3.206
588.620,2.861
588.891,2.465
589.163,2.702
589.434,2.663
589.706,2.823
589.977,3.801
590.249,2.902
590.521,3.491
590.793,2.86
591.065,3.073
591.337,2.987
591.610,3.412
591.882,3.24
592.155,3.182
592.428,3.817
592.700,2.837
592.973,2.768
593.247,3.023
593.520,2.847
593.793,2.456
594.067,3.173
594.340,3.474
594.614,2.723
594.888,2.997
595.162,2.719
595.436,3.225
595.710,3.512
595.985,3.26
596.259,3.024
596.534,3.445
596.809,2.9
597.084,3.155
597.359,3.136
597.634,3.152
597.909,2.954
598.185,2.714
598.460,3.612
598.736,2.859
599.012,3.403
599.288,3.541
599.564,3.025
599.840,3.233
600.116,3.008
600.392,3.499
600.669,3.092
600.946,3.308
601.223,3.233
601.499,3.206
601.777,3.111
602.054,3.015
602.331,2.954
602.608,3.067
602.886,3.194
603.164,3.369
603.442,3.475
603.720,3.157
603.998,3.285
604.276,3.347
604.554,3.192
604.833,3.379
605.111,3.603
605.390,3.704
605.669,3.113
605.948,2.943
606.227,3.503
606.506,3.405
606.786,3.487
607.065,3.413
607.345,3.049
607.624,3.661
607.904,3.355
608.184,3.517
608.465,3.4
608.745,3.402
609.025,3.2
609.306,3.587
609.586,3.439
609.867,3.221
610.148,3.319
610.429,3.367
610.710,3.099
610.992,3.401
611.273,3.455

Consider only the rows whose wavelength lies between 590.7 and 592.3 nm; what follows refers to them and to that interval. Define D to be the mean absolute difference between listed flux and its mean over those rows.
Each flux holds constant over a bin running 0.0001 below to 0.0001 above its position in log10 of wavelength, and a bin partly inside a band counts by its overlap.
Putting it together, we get 0.15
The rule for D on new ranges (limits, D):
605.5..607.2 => 0.19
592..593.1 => 0.35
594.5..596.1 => 0.26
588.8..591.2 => 0.32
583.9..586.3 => 0.27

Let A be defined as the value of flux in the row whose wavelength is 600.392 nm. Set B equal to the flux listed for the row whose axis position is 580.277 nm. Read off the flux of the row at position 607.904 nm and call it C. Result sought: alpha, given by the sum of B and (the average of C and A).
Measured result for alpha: 6.85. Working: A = 3.499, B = 3.422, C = 3.355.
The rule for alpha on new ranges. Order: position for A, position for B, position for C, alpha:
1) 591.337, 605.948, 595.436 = 6.05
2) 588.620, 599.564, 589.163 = 5.81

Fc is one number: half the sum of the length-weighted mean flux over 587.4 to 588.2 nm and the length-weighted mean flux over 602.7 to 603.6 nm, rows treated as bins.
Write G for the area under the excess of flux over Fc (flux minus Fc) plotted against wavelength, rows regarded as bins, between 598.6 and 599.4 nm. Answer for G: -0.1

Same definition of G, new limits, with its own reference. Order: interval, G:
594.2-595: -0.3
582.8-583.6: 0.1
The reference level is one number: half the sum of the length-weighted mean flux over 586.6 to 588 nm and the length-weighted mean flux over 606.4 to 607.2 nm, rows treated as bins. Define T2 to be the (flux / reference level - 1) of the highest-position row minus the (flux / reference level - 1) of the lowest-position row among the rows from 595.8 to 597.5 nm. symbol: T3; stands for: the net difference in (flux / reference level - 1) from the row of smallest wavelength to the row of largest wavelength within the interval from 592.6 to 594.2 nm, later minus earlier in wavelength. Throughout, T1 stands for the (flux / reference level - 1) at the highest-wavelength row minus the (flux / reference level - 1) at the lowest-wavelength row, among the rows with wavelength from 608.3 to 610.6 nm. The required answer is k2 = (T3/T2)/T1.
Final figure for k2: 279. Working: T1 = -0.01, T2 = -0.037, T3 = 0.10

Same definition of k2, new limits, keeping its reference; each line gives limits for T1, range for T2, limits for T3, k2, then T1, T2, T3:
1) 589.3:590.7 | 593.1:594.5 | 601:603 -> 0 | 0.24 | 0.133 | -0.01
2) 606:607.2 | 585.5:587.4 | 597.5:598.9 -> 113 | -0.03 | 0.029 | -0.09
